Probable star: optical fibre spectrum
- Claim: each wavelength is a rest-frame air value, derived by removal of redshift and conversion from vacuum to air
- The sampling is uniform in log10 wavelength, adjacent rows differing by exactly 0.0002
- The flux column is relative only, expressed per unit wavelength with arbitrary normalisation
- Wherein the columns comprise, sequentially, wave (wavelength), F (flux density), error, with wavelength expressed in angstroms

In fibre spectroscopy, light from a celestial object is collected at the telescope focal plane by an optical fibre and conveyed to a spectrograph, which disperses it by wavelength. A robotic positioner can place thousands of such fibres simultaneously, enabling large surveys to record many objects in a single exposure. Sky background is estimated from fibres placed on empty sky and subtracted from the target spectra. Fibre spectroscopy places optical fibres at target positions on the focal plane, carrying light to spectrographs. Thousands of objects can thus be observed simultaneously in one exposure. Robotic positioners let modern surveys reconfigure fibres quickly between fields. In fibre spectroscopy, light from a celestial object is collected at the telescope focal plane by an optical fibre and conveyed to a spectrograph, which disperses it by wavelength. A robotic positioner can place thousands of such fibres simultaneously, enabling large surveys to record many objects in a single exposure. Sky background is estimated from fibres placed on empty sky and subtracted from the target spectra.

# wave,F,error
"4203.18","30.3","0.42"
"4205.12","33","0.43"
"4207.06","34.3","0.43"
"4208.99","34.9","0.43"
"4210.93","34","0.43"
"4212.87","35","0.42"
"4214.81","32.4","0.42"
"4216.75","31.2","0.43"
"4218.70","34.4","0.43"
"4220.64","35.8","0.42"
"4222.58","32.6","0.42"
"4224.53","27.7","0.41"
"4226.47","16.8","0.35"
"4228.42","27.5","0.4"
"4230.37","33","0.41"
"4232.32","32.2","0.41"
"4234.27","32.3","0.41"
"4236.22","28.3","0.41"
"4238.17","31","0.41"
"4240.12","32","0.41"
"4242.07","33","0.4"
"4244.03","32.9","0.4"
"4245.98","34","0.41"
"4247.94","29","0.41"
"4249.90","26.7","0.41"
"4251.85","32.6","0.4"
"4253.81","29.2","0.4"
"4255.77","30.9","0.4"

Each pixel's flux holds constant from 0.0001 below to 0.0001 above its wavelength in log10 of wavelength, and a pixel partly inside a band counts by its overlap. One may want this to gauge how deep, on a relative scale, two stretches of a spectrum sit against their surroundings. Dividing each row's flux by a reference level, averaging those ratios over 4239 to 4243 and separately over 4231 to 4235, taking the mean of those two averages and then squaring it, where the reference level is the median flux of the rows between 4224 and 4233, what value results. 1.37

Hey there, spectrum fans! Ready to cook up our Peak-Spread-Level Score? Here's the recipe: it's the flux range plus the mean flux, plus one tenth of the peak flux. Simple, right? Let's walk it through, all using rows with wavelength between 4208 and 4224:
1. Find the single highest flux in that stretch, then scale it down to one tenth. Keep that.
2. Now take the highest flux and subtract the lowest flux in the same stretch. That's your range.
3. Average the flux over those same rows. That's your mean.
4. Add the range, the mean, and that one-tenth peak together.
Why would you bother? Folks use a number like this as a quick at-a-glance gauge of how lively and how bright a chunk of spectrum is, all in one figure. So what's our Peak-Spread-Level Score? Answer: 42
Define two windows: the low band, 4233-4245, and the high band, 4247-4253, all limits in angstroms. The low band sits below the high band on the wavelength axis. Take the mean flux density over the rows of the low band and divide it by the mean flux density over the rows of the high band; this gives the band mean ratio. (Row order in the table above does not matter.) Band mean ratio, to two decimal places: 1.07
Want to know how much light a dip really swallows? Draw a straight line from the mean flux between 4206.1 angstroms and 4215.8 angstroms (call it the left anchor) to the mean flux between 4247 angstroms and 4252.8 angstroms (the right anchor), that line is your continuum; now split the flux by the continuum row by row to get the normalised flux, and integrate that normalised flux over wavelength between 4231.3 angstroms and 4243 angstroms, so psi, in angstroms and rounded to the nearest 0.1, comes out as 11.9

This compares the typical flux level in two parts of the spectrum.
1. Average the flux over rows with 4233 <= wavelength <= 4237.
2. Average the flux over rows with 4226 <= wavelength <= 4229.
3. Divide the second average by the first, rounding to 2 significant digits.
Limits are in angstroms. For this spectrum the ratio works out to 0.73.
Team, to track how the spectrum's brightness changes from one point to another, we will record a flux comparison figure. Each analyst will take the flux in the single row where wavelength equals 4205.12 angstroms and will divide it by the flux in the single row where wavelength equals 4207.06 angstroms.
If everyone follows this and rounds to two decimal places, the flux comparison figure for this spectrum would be 0.96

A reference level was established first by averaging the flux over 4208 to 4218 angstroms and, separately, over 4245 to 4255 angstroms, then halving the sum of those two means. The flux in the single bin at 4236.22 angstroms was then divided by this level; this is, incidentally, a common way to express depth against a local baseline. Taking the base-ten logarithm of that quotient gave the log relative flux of -0.05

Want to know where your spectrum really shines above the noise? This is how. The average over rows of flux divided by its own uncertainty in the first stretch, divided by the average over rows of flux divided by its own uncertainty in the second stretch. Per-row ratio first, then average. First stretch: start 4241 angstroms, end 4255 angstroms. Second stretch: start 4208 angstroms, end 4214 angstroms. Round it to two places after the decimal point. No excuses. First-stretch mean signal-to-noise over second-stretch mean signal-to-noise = 0.95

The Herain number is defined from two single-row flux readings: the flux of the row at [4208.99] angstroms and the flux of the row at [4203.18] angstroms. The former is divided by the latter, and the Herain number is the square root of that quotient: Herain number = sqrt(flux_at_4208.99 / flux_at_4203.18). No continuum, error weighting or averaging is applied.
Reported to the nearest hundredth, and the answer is 1.07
